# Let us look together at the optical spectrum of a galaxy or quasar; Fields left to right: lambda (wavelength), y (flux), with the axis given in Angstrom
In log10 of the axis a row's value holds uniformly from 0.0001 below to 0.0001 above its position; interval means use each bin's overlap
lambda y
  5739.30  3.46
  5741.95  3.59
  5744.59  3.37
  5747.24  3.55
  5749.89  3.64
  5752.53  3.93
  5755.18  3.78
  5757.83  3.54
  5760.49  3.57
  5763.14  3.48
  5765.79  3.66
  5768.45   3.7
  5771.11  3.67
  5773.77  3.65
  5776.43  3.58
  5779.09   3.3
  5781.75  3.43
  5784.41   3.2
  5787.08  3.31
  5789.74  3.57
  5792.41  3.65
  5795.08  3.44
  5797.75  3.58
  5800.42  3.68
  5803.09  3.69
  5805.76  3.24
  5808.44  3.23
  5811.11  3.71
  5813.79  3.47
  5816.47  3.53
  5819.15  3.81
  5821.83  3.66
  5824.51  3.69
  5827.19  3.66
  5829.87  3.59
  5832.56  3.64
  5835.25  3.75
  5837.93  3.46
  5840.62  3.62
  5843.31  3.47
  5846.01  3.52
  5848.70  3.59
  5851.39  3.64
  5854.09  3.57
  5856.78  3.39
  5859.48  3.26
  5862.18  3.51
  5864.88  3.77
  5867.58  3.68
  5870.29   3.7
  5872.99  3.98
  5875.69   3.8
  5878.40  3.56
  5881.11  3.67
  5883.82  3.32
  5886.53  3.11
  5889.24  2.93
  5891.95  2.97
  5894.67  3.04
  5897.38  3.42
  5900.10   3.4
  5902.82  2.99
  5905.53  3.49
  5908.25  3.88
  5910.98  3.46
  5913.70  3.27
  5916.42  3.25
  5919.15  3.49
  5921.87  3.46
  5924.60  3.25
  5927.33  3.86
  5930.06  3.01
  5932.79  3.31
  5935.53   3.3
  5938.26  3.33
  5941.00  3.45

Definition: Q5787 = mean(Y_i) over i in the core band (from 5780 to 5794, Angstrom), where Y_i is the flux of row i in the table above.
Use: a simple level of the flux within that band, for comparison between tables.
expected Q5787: 3.43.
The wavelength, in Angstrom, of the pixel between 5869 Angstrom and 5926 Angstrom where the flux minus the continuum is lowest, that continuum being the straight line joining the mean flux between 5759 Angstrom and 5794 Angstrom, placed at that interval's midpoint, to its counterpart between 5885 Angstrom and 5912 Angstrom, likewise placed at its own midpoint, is 5889.24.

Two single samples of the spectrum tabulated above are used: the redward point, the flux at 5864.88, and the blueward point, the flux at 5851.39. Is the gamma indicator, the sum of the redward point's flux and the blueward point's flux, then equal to 7.4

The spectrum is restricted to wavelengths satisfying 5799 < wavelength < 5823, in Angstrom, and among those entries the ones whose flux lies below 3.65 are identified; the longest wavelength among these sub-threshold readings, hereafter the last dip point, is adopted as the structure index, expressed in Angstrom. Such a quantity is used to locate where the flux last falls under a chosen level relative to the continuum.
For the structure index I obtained 5816.47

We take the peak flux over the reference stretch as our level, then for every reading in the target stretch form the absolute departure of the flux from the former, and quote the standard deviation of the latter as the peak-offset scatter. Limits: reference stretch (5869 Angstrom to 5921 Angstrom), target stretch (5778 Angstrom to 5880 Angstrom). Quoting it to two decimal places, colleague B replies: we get 0.18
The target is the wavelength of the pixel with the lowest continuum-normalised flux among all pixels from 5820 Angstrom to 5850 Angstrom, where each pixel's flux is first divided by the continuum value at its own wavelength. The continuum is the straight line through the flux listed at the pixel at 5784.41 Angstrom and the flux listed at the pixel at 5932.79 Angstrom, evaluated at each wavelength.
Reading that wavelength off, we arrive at 5837.93 Angstrom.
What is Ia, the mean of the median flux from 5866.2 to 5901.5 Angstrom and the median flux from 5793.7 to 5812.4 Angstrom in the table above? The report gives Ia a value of 3.50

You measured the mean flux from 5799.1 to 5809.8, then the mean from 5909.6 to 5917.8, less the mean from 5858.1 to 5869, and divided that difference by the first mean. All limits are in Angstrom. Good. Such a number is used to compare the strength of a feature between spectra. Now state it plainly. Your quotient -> -0.066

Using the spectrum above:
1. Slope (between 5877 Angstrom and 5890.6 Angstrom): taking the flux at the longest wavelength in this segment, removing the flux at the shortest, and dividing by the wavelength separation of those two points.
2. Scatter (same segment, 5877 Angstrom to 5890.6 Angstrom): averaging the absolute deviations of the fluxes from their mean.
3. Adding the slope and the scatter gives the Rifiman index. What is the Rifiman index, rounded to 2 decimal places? 0.18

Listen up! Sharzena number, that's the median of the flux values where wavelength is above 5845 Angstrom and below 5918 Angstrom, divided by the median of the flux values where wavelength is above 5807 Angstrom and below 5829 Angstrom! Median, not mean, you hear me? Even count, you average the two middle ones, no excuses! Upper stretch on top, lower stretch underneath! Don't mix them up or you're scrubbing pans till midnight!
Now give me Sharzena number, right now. 0.95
